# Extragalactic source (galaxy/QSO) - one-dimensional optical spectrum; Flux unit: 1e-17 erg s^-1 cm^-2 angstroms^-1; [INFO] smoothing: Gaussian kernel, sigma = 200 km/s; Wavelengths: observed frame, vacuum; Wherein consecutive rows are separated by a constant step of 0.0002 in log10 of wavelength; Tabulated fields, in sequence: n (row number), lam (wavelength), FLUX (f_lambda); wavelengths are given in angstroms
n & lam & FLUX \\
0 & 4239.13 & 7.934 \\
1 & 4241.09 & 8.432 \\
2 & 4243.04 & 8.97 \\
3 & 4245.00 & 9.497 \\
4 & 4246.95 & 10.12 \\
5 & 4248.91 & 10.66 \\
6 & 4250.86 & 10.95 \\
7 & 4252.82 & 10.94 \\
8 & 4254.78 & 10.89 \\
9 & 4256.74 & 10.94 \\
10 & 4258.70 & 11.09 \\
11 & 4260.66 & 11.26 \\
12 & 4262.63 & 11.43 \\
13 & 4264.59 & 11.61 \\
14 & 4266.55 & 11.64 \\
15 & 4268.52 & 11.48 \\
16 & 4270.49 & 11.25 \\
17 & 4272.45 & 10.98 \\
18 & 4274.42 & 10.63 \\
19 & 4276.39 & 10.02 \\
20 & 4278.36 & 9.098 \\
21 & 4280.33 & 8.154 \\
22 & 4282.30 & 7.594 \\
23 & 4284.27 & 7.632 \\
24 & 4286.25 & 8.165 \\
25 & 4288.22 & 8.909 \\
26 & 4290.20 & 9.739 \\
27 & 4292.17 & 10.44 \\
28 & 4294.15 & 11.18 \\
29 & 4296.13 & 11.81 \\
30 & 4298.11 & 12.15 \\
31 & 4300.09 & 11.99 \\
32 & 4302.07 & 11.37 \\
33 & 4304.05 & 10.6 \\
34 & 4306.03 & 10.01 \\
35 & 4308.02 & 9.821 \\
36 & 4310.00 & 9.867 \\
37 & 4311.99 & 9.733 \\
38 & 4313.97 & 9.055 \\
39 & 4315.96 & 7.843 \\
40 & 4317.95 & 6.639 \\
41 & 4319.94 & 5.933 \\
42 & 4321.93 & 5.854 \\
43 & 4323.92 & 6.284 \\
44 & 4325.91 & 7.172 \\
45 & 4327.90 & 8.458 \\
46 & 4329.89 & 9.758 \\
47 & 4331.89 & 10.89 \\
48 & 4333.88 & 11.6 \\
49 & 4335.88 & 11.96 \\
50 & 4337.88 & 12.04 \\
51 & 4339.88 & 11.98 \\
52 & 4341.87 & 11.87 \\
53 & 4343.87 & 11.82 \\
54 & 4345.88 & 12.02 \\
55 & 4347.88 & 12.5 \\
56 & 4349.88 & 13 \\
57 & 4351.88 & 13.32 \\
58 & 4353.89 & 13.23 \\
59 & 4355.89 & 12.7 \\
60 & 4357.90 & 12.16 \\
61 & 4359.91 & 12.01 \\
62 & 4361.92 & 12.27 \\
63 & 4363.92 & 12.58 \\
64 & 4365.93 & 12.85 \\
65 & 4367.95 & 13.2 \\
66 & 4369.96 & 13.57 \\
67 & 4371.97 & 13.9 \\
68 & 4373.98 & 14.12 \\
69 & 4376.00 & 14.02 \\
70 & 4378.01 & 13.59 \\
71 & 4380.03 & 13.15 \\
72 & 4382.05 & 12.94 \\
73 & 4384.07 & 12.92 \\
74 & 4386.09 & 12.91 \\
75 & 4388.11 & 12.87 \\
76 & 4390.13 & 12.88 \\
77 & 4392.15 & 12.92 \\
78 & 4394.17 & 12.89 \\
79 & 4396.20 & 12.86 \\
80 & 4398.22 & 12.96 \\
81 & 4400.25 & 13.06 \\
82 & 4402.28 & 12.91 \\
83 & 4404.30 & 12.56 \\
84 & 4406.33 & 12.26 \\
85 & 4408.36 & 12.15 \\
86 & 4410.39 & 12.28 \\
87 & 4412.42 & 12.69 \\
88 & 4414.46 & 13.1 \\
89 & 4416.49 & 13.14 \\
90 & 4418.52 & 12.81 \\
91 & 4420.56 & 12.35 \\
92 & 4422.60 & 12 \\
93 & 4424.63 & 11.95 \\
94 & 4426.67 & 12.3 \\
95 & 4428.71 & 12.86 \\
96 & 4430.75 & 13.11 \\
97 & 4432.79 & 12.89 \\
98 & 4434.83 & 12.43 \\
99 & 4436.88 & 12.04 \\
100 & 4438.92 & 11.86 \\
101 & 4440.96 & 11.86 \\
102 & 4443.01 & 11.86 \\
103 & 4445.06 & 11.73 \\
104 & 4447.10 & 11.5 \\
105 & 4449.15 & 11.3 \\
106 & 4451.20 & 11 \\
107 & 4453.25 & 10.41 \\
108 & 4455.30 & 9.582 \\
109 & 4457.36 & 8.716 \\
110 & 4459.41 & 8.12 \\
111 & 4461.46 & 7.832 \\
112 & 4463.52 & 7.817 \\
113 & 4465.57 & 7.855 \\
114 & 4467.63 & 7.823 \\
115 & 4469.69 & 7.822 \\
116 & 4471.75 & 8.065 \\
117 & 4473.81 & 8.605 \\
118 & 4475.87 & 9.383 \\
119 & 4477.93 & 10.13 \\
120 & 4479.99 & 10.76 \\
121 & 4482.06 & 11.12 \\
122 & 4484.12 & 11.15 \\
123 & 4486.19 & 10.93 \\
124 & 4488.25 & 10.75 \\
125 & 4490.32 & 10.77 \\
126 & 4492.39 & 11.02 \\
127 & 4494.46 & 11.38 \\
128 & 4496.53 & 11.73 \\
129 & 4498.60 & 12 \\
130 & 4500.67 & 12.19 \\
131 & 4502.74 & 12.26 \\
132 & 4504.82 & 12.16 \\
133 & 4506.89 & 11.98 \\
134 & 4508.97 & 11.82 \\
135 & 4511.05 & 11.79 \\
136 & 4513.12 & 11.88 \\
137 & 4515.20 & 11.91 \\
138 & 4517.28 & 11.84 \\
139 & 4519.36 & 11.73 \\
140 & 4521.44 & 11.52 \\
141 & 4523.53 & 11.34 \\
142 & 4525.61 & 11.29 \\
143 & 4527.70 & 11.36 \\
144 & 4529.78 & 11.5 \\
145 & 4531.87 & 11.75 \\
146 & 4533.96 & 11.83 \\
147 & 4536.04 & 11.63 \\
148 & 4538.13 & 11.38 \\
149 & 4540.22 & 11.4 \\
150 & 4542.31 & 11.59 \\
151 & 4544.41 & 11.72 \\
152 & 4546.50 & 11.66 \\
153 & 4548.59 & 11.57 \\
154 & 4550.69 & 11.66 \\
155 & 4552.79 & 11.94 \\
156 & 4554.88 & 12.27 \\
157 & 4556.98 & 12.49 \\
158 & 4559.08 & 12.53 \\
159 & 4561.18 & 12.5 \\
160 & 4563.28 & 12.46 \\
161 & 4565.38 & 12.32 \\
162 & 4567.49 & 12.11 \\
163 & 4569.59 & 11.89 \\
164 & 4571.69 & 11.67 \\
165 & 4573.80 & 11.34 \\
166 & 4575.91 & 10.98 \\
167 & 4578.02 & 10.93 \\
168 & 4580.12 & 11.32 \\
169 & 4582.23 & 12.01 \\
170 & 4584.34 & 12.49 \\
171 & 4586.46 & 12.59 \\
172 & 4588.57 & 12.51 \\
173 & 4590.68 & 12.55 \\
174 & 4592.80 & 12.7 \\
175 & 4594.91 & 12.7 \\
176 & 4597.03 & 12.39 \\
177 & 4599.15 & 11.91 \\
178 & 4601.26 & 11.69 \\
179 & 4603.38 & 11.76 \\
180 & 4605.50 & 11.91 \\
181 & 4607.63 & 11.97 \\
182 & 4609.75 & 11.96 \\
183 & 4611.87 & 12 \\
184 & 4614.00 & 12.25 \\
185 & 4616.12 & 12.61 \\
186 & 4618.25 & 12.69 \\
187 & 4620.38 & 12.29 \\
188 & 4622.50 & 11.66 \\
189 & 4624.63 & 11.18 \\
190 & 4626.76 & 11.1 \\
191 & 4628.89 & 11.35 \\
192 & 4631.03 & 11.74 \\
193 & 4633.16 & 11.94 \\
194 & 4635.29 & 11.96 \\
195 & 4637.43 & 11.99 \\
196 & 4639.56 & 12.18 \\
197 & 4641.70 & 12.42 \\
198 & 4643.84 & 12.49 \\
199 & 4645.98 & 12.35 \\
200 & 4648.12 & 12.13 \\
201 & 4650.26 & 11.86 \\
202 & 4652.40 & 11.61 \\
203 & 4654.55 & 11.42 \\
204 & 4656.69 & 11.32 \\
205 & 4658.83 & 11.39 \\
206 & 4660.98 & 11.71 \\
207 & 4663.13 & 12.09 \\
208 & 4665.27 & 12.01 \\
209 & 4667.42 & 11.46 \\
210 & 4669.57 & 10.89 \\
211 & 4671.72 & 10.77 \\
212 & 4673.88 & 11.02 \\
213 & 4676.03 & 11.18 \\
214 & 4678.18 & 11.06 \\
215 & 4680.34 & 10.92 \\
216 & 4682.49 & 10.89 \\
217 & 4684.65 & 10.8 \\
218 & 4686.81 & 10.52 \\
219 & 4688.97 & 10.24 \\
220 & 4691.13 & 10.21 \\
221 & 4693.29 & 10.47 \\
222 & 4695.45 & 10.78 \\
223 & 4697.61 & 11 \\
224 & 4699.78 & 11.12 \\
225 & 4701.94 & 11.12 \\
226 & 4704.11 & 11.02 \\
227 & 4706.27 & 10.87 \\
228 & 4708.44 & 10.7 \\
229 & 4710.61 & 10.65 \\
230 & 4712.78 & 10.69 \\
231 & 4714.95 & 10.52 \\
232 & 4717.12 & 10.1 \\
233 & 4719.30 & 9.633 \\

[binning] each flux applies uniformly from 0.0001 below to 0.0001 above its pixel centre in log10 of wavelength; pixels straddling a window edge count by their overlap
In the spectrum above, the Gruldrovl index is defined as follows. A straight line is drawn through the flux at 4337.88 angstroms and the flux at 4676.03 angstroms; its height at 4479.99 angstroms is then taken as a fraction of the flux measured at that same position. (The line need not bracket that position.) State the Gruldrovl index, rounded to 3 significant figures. 1.09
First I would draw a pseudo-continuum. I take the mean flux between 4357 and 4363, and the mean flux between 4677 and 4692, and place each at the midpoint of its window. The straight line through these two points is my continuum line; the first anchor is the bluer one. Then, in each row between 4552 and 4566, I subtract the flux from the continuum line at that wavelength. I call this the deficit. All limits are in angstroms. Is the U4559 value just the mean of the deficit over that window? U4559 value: -1.1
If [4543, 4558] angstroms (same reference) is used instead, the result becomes -0.6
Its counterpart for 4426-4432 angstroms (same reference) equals -0.9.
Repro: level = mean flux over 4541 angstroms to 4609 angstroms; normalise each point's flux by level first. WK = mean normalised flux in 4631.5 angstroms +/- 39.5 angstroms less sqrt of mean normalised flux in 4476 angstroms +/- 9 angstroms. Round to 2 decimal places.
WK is 0.11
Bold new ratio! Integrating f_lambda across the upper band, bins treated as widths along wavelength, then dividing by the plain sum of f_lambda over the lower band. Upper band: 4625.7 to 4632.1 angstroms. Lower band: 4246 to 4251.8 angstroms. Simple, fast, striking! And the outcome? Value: 2.30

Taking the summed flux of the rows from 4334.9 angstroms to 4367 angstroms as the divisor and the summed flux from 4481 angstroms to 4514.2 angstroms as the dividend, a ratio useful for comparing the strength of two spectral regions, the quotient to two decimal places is 0.93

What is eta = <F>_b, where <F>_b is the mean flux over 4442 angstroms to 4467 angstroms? 9.8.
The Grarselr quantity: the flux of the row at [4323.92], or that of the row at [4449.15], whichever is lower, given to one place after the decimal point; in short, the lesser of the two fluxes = 6.3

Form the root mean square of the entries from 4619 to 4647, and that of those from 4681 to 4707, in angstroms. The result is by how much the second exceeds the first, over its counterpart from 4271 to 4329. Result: -0.12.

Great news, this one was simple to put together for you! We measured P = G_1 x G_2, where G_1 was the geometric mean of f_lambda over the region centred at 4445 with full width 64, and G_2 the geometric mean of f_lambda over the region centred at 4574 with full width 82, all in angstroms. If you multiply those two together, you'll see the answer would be 127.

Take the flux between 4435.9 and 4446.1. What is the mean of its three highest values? 11.9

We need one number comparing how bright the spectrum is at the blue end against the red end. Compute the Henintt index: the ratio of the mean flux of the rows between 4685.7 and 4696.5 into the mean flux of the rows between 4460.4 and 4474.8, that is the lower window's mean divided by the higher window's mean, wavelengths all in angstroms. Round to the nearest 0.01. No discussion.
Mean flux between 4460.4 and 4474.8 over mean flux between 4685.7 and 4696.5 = 0.76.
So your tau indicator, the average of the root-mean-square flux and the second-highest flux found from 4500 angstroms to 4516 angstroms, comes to 12.1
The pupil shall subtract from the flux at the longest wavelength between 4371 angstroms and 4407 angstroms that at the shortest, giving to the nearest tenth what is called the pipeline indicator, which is -1.6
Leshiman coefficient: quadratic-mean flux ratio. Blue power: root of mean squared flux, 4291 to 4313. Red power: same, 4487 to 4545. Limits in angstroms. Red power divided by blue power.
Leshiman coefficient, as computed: 1.07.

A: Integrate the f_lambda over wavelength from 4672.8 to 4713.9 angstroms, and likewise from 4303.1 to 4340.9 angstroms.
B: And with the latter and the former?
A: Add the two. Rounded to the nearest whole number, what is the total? 793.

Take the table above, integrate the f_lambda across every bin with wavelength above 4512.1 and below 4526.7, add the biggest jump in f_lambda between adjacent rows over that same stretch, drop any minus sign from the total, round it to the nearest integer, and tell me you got 170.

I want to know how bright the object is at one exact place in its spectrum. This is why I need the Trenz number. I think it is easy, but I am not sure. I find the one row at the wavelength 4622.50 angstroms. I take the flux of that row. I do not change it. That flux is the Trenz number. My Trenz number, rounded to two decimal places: 11.66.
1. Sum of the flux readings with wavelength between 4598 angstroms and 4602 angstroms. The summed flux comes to 23.6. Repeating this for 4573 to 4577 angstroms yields 22.3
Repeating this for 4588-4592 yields 25.1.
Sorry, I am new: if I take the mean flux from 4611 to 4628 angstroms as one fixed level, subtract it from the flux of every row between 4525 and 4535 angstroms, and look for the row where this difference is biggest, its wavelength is 4533.96 angstroms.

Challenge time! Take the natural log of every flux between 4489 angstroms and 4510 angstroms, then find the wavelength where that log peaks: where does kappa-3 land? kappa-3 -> 4502.74 angstroms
